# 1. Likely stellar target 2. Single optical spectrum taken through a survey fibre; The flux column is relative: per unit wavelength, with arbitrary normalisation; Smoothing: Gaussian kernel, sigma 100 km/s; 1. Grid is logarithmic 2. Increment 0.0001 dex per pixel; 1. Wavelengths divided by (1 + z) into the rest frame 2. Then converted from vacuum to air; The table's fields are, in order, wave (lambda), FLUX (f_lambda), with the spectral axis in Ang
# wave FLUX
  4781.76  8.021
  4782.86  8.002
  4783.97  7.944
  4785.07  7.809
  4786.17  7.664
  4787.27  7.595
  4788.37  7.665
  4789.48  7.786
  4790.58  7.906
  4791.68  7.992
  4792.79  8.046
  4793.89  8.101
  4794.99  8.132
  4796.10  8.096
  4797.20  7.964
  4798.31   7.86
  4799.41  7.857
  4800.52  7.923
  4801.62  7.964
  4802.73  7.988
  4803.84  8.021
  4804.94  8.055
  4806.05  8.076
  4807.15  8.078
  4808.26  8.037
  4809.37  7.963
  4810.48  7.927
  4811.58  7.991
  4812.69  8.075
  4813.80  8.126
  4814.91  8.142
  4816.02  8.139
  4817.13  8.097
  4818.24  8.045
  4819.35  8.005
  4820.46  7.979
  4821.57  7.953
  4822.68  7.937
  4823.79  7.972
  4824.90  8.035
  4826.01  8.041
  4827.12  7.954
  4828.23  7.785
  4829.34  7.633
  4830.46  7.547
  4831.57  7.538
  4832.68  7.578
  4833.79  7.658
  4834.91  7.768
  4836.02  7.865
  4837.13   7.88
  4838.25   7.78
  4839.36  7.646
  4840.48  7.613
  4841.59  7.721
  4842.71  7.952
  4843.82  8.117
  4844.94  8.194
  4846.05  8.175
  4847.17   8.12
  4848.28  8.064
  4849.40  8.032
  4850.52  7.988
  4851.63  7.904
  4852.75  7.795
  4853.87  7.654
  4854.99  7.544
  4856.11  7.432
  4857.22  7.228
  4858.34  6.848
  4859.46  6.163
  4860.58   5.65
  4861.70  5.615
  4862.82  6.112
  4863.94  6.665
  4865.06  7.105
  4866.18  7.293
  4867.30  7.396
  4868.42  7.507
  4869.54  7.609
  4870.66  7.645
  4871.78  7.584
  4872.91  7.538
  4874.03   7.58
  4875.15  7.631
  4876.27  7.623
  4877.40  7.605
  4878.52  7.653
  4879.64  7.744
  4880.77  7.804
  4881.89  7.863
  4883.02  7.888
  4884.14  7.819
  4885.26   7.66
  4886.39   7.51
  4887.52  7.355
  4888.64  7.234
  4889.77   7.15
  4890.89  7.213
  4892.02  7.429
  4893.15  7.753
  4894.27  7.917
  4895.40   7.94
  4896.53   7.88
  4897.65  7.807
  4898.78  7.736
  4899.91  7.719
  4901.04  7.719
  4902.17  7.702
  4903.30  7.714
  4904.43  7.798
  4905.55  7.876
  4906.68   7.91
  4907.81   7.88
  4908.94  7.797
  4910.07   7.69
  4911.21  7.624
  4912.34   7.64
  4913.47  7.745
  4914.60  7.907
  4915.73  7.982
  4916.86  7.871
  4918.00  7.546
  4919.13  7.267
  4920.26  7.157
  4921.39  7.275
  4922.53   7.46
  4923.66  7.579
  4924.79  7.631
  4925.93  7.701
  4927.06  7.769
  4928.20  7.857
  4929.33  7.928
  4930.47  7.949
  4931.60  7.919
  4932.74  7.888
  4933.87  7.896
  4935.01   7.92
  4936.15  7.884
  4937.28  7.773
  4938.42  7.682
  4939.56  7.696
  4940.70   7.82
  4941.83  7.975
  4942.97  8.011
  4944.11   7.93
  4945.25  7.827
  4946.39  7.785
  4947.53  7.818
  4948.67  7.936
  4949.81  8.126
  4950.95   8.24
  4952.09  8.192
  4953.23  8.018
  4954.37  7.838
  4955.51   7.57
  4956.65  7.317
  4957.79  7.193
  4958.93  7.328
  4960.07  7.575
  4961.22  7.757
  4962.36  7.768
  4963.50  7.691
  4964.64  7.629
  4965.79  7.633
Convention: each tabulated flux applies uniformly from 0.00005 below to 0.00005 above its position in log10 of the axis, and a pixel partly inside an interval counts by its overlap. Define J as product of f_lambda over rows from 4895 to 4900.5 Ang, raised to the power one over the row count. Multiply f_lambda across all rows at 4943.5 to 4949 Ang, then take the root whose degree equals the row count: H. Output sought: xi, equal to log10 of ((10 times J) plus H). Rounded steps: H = 7.86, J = 7.82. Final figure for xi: 1.93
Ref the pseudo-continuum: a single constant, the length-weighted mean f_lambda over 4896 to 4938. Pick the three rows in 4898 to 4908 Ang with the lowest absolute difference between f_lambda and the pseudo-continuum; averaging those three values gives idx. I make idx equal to 0.016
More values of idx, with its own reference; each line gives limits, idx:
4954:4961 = 0.145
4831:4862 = 0.029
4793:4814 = 0.139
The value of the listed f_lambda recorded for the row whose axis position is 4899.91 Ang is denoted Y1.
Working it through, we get 7.719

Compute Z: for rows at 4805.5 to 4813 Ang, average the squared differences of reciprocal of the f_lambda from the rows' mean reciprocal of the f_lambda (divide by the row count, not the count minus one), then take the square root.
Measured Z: 0.001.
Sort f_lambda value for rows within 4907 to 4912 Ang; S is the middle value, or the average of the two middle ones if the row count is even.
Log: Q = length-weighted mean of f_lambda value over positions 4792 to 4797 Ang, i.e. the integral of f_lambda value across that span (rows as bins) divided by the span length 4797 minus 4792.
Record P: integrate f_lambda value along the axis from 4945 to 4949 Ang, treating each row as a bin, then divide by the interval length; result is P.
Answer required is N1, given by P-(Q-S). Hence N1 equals 7.5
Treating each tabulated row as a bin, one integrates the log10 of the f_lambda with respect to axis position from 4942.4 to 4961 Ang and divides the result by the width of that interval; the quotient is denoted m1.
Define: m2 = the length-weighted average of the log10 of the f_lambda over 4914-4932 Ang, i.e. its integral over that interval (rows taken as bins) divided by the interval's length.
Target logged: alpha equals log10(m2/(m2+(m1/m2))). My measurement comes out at -0.330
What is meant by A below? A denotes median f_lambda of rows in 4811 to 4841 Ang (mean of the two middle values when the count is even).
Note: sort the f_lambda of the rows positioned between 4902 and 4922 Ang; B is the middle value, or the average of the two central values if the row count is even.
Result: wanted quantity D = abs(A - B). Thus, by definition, 0.22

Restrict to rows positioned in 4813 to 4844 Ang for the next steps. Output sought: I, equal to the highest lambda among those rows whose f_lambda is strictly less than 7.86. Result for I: 4841.59 Ang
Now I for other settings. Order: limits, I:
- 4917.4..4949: 4947.53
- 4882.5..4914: 4913.47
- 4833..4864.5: 4863.94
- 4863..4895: 4893.15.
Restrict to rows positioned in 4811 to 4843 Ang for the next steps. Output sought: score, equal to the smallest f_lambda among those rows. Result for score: 7.538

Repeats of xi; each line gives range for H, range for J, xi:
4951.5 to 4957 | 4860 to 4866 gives 1.84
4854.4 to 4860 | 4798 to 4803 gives 1.94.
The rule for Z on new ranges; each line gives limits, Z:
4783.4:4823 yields 0.002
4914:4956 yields 0.004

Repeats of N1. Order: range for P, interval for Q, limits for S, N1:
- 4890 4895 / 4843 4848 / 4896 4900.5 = 7.2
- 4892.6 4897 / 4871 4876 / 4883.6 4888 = 7.9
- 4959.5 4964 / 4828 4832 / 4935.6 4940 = 7.8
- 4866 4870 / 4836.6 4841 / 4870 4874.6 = 7.3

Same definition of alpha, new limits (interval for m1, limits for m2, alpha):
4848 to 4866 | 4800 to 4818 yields -0.309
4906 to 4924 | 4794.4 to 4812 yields -0.319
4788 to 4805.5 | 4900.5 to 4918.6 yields -0.330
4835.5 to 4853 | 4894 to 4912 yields -0.329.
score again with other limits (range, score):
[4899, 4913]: 7.624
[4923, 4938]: 7.579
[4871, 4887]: 7.51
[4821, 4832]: 7.538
